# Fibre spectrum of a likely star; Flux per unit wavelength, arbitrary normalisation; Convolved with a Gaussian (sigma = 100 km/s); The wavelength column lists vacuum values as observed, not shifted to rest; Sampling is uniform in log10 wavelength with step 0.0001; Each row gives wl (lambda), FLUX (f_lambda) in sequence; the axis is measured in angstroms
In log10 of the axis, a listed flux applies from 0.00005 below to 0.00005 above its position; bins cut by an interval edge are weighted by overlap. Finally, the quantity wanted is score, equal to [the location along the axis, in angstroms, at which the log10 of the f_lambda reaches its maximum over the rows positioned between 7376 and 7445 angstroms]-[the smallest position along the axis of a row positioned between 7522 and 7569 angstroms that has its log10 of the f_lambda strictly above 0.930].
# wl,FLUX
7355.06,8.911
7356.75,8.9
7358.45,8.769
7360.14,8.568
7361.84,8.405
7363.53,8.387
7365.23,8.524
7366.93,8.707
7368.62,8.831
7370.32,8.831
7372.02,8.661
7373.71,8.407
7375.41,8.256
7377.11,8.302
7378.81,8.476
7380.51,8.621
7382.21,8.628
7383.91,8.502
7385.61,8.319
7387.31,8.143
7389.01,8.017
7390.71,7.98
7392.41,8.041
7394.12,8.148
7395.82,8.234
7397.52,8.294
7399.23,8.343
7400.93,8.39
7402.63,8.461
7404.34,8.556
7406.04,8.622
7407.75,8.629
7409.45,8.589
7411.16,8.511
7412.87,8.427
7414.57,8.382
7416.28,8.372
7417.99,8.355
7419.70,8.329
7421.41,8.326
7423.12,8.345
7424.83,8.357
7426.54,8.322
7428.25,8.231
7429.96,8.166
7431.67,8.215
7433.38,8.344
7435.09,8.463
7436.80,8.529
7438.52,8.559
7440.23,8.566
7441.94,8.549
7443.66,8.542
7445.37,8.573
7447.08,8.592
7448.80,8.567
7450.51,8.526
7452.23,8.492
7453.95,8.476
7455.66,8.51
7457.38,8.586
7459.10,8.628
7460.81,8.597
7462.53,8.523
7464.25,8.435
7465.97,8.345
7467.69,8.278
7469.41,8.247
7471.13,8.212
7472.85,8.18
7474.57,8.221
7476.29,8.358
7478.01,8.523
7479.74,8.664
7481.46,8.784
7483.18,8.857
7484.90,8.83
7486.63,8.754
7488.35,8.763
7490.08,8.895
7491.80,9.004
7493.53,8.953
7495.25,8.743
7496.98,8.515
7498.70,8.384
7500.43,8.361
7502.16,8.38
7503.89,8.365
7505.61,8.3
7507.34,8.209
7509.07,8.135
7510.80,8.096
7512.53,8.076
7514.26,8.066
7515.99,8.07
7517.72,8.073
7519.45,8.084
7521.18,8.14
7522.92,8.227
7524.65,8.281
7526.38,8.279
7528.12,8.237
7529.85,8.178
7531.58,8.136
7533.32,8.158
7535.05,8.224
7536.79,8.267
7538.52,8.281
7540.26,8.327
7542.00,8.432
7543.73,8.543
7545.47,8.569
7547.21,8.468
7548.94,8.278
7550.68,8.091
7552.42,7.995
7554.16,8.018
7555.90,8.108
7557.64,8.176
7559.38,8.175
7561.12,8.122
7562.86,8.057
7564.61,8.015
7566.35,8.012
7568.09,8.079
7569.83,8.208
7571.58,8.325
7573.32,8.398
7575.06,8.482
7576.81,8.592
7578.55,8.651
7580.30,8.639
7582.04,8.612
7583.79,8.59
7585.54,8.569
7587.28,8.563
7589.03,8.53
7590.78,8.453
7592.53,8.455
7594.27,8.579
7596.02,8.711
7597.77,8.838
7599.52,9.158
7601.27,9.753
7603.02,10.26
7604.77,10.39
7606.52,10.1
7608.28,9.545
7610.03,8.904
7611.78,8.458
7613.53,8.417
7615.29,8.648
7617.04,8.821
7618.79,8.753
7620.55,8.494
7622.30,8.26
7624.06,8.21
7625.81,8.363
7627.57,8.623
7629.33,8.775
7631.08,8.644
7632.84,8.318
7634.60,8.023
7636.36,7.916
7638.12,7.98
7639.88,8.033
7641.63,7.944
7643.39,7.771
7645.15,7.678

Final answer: -136.0 angstroms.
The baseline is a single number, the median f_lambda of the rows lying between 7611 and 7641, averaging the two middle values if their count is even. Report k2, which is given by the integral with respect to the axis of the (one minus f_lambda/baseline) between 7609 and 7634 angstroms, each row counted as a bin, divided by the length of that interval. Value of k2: -0.016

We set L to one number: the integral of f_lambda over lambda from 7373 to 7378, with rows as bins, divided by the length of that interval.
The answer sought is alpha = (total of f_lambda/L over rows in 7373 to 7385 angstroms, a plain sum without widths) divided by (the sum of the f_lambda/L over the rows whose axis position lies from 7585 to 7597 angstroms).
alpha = 0.99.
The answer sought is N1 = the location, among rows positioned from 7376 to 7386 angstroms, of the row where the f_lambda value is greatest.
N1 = 7382.21 angstroms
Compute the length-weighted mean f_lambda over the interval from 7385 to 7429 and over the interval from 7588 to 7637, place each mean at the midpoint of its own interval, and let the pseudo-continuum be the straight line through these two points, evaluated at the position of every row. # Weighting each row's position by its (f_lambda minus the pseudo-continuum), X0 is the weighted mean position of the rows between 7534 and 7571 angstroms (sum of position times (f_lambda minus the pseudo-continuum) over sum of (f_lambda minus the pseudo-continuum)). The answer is 7555.4 angstroms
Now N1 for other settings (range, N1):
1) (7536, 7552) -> 7545.47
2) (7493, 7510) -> 7493.53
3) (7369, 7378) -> 7370.32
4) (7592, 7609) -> 7604.77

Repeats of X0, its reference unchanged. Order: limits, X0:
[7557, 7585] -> 7566.8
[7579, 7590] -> 7585.5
